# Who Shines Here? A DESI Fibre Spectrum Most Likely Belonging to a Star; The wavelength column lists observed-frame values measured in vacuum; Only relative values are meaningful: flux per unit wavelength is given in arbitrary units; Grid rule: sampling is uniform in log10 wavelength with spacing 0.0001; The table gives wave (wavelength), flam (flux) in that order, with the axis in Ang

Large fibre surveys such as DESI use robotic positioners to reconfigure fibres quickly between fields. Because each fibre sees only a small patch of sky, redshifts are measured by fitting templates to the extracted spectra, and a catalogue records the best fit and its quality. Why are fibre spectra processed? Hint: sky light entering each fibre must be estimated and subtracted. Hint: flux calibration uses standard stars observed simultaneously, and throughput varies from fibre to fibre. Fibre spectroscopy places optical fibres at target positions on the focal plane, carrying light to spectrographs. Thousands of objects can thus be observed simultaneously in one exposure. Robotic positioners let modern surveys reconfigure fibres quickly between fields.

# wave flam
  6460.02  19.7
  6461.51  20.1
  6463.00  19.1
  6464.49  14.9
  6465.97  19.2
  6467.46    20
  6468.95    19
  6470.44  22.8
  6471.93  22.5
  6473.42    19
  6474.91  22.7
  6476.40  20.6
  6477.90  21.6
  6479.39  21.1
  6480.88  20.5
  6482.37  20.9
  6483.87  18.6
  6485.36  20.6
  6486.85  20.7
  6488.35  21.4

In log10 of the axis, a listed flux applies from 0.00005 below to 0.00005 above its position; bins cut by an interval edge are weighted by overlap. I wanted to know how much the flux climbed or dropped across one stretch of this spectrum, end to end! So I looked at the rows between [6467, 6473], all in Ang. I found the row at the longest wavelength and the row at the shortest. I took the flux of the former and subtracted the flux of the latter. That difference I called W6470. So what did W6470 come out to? 2.5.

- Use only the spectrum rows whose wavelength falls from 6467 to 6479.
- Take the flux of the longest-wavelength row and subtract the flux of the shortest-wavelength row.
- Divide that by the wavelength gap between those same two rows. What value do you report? 0.15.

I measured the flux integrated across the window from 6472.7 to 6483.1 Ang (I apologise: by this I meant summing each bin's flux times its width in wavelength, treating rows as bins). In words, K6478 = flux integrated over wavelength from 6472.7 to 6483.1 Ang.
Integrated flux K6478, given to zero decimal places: 218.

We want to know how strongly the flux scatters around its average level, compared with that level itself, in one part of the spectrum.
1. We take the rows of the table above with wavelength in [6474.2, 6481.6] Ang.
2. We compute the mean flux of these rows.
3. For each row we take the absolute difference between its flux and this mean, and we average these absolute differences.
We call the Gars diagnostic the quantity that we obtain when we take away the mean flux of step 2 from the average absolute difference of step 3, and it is -20.6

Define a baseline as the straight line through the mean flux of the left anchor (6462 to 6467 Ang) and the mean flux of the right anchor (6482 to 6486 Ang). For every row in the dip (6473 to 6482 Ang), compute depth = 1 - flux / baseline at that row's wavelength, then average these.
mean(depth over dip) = -0.09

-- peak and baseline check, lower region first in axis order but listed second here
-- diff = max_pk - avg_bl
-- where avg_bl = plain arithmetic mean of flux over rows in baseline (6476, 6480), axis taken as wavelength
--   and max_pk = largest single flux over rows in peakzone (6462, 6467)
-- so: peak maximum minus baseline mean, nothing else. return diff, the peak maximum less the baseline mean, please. -1.9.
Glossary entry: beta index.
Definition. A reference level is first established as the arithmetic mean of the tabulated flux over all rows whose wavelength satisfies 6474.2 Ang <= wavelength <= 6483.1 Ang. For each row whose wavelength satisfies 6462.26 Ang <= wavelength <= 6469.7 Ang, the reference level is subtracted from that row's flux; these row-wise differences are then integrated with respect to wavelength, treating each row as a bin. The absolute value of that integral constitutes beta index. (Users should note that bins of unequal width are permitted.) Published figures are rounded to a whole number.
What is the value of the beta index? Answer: 21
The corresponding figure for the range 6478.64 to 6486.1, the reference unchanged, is 7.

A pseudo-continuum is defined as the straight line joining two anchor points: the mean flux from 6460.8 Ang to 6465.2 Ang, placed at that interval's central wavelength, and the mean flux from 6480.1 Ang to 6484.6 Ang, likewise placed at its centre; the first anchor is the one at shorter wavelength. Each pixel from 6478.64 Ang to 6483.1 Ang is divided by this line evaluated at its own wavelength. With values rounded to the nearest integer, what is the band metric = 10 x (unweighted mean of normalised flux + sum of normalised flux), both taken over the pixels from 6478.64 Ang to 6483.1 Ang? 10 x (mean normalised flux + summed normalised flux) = 42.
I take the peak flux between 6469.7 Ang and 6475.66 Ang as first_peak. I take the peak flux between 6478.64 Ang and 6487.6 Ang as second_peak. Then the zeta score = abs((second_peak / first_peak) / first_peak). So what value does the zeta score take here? 0.041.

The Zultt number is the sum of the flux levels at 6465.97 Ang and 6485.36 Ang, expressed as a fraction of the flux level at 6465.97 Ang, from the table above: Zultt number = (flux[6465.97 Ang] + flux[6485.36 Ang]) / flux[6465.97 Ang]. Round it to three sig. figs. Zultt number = 2.07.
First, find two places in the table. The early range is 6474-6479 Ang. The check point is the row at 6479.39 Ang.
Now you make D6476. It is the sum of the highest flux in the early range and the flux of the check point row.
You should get 43.8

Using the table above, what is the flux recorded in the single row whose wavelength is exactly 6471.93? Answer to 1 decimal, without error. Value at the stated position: 22.5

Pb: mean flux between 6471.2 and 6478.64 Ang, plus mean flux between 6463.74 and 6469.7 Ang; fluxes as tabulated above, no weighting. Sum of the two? 39.6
